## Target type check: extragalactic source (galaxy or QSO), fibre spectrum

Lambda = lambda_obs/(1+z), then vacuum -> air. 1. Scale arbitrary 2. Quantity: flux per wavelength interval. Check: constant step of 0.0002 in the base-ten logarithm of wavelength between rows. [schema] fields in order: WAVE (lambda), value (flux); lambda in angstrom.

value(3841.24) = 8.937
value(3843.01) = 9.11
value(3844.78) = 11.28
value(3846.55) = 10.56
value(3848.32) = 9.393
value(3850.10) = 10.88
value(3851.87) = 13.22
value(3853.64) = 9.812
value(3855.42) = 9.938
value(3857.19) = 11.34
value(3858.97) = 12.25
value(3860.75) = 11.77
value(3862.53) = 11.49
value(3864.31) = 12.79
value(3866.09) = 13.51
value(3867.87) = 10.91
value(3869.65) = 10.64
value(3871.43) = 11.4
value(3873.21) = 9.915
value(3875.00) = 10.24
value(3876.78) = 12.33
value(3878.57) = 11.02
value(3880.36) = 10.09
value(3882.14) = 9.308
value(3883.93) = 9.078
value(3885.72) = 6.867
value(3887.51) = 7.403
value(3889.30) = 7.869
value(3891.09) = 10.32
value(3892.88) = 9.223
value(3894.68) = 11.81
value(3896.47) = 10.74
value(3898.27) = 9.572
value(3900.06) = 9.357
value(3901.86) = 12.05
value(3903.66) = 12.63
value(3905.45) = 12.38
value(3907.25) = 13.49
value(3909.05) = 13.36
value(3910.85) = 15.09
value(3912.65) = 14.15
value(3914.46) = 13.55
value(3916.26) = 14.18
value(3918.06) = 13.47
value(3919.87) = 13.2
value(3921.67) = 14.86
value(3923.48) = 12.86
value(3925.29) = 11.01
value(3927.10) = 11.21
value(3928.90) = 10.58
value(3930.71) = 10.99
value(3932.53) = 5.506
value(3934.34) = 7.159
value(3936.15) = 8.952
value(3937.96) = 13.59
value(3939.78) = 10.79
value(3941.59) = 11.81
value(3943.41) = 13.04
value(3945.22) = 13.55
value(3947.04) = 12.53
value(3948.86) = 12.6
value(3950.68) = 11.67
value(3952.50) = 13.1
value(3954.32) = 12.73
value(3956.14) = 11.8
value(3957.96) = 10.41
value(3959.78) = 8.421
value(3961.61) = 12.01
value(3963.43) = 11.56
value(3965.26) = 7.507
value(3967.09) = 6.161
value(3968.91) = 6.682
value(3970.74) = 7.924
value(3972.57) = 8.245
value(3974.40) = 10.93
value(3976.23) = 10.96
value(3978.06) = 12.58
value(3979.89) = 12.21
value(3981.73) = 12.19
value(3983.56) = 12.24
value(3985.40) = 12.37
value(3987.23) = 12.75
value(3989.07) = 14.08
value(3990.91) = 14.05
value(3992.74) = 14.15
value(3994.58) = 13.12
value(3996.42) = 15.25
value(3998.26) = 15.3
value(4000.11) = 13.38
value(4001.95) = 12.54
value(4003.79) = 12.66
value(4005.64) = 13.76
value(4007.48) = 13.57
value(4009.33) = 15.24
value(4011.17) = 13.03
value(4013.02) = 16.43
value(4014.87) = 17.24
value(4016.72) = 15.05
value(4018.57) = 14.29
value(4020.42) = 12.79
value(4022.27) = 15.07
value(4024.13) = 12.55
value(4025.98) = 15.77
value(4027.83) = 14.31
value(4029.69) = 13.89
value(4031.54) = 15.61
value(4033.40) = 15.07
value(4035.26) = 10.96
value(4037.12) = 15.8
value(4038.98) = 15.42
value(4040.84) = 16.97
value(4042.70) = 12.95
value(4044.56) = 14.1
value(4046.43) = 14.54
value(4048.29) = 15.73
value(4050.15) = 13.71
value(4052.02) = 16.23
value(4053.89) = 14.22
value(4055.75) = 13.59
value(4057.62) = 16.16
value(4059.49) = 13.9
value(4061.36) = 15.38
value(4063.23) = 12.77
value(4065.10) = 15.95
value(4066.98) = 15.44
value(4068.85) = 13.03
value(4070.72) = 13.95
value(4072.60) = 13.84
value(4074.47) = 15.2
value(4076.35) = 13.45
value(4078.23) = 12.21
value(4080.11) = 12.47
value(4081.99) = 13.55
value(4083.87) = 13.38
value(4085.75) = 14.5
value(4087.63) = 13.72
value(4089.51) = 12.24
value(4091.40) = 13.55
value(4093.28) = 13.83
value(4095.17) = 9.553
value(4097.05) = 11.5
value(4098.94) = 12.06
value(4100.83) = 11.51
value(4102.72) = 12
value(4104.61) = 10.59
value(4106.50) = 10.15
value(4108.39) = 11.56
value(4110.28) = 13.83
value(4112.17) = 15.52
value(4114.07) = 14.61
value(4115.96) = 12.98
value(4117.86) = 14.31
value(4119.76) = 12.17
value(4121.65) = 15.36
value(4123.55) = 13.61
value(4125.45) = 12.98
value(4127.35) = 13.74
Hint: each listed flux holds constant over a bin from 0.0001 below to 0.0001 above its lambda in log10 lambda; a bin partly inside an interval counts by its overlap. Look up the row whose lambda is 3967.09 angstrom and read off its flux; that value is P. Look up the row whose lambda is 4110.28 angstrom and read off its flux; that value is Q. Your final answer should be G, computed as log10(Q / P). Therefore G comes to 0.35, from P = 6.161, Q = 13.83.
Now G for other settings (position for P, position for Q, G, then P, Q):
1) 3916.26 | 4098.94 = -0.07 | 14.18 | 12.06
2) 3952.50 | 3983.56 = -0.03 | 13.1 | 12.24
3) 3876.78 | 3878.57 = -0.05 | 12.33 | 11.02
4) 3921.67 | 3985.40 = -0.08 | 14.86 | 12.37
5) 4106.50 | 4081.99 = 0.13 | 10.15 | 13.55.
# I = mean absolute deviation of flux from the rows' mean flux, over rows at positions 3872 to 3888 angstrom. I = 1.26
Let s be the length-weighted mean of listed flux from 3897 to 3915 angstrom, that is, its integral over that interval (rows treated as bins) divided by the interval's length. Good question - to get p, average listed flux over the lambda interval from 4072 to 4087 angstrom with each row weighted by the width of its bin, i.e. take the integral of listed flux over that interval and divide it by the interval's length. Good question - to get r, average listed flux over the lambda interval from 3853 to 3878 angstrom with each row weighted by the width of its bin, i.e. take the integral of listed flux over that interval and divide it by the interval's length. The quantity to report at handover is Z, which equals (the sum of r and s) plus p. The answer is 37.4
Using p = 13.6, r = 11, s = 13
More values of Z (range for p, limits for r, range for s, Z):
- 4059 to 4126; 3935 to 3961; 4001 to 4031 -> 39.3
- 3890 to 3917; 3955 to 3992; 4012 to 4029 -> 37.7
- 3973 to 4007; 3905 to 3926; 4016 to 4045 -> 40.9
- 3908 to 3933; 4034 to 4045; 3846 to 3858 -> 37.7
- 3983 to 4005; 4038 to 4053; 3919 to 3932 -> 40.4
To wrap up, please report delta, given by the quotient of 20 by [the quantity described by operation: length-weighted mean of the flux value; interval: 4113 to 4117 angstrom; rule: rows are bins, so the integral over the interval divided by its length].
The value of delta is 1.445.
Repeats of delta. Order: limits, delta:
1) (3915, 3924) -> 1.455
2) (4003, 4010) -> 1.453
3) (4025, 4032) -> 1.347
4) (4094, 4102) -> 1.778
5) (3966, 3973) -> 2.781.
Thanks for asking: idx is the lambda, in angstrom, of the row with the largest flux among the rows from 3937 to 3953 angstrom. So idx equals 3937.96 angstrom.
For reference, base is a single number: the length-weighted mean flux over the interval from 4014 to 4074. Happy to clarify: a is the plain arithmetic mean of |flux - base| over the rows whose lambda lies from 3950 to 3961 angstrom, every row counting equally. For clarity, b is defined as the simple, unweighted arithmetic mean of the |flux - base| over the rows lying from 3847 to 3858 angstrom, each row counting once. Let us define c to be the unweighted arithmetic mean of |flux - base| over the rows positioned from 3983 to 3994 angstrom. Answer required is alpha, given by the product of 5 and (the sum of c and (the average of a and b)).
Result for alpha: 24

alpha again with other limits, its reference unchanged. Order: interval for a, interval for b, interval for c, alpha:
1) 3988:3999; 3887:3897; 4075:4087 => 21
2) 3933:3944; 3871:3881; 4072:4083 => 25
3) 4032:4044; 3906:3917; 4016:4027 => 11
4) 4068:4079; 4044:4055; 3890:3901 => 27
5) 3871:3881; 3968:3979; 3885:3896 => 50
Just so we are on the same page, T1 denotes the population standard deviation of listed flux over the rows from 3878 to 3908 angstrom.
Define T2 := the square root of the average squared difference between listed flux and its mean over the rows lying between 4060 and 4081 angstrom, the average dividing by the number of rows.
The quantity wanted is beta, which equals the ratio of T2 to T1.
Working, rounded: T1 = 1.8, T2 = 1.26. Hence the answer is 0.69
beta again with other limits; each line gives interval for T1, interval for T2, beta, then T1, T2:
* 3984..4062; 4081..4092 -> 0.49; 1.4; 0.67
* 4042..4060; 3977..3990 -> 0.57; 1.1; 0.62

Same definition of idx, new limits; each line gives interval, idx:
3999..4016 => 4014.87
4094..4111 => 4110.28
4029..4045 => 4040.84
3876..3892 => 3876.78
